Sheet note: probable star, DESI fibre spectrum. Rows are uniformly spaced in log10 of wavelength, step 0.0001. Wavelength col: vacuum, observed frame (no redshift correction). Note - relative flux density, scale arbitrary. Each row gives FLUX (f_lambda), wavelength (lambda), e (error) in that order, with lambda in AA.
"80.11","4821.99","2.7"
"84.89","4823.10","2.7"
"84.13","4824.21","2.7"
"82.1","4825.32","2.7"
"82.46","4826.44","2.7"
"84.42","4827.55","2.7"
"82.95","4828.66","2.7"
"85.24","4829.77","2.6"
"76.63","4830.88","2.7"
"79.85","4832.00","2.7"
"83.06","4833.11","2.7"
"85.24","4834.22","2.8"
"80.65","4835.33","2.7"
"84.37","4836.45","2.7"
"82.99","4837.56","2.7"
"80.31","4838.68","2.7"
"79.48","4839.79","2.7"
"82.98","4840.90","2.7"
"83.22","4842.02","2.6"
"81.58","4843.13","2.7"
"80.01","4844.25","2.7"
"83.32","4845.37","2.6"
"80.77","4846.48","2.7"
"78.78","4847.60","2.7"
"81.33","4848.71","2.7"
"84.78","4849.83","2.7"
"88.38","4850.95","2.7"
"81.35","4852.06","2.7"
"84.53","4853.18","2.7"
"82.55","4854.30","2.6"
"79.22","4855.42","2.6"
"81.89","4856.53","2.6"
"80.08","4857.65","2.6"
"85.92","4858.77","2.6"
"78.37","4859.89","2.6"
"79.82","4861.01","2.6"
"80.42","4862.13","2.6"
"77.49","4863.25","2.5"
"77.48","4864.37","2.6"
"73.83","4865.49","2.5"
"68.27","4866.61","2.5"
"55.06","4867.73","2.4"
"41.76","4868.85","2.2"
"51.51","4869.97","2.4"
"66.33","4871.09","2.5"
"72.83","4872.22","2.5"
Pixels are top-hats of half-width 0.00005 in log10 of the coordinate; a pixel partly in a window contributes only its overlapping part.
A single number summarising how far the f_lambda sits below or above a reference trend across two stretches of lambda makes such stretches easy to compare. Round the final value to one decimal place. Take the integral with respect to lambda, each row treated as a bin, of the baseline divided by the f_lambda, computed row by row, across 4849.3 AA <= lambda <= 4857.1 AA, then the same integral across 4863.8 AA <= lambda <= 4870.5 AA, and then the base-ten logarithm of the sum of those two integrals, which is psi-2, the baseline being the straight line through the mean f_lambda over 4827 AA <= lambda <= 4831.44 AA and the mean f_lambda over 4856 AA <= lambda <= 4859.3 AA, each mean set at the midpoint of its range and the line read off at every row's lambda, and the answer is 1.2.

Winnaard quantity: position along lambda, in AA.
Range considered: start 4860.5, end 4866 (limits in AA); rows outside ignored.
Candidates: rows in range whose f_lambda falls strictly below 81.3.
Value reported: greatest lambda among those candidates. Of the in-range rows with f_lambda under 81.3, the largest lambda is 4865.49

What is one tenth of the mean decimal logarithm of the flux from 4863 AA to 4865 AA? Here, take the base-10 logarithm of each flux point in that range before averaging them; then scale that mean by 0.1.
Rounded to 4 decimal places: 0.1889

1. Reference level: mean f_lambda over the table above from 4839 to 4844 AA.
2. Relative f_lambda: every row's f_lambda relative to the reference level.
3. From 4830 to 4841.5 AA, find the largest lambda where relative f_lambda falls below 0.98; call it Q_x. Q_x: 4839.79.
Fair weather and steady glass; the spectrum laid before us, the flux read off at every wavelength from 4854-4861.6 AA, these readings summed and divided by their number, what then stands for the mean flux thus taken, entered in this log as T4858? 81.1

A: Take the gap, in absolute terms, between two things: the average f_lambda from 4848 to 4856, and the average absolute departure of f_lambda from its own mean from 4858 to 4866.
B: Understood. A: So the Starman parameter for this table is 80.6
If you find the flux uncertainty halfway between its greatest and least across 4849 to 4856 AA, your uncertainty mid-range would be 2.65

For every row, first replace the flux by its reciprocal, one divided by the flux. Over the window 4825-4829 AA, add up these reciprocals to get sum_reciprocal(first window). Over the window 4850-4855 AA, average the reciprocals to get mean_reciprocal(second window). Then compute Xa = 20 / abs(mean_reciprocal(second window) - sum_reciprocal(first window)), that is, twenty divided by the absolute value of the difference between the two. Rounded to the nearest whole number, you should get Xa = 551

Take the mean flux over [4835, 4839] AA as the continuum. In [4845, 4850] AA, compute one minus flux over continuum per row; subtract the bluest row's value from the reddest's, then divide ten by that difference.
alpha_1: -562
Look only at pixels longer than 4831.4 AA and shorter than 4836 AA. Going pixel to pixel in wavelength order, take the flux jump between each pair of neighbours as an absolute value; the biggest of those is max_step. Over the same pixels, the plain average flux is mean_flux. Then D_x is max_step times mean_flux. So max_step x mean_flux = 377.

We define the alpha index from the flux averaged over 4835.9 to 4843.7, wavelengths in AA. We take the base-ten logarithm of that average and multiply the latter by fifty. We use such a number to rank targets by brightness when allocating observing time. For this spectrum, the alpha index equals 95.7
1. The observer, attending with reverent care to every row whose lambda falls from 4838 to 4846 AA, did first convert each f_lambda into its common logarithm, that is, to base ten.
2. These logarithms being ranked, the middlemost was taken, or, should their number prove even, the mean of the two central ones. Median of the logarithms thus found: 1.91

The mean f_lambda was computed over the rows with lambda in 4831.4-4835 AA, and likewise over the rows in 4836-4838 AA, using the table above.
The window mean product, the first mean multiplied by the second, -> 6922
